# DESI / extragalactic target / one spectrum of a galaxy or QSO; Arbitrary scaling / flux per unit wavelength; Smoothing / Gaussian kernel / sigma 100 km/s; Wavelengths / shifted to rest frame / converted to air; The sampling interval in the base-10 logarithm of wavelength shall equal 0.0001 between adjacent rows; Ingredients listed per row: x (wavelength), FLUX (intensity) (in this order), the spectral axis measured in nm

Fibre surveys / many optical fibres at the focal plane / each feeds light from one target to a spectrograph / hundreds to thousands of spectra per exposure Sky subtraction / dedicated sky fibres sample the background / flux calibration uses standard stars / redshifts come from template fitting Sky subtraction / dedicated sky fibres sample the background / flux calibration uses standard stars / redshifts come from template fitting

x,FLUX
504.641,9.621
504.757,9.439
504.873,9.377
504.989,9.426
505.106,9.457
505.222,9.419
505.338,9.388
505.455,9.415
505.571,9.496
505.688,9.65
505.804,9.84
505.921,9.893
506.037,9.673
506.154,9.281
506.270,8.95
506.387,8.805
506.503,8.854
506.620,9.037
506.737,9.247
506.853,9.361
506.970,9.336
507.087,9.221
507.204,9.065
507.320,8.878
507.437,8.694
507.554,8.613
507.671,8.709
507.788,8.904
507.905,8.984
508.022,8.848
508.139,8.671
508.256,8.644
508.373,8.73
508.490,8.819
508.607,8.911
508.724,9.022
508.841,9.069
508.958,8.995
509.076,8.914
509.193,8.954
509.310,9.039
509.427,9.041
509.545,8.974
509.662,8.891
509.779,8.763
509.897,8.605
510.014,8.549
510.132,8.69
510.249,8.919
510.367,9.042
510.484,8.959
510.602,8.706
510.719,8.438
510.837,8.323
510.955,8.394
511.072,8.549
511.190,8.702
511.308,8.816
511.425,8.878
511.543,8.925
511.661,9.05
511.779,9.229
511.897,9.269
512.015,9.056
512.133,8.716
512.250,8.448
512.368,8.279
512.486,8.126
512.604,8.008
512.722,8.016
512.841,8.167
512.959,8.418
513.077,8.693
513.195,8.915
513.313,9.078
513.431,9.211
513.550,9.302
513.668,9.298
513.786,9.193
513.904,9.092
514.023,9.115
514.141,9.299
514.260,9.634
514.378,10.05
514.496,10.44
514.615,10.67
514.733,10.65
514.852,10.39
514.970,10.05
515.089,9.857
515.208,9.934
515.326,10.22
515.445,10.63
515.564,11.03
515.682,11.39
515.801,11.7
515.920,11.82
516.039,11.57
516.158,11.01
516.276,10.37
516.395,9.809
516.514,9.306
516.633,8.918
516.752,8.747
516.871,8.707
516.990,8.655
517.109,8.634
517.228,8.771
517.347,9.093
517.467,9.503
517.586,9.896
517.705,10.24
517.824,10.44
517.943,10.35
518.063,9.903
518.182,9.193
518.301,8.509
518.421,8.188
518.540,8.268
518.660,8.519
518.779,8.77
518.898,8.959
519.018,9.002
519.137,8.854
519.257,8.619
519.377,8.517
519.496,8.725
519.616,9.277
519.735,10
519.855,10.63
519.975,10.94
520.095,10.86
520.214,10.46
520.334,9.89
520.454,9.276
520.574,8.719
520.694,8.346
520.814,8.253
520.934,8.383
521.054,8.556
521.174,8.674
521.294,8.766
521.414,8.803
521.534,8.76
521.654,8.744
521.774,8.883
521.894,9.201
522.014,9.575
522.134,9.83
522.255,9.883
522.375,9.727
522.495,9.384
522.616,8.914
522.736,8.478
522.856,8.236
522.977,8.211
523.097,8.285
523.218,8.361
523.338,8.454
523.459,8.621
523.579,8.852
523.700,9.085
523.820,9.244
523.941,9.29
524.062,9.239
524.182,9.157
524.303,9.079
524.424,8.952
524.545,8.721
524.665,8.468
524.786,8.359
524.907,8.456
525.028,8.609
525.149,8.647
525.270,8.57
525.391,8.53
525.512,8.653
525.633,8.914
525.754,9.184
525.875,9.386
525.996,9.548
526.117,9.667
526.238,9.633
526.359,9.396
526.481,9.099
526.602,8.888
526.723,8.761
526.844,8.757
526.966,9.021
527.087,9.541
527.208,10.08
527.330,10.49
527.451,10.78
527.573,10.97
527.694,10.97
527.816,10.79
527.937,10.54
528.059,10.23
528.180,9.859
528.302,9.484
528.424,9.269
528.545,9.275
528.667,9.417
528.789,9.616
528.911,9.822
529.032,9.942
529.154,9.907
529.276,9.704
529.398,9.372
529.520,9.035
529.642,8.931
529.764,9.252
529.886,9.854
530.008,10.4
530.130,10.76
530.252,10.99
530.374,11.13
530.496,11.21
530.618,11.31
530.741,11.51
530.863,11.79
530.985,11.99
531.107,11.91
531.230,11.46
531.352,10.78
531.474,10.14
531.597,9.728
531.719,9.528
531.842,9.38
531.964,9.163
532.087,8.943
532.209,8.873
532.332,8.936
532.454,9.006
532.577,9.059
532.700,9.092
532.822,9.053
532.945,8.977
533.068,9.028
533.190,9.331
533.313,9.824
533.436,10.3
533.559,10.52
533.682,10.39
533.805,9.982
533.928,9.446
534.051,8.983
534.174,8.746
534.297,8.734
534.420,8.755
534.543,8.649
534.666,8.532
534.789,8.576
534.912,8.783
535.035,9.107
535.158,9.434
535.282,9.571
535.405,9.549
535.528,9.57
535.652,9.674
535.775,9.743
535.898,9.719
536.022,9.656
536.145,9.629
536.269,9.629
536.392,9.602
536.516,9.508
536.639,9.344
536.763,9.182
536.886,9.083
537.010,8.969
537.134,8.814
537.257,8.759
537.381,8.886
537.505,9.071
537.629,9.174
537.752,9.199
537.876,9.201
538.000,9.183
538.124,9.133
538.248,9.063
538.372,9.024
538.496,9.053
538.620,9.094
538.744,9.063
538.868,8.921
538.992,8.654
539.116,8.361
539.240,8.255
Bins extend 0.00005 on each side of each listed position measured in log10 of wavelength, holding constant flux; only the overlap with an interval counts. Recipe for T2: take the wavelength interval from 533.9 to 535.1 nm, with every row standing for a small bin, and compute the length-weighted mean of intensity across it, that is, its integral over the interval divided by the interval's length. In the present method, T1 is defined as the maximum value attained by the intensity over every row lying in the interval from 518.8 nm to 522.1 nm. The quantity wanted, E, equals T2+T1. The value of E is 19.8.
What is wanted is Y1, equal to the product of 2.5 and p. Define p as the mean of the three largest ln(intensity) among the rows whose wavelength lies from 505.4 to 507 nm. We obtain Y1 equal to 5.71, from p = 2.28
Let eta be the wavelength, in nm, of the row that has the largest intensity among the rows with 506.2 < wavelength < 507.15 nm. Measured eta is 506.853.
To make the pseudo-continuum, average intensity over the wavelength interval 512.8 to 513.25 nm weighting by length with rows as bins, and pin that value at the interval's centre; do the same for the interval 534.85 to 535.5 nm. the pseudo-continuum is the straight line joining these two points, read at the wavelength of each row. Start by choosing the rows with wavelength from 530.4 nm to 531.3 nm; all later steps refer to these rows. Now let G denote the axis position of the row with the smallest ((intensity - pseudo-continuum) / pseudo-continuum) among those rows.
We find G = 530.496 nm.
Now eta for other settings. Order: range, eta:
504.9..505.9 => 505.804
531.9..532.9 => 531.964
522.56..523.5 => 522.616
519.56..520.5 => 519.975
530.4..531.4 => 530.985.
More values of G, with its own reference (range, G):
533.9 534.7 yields 534.666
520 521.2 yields 520.814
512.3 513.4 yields 512.604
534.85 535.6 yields 534.912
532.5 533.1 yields 532.945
